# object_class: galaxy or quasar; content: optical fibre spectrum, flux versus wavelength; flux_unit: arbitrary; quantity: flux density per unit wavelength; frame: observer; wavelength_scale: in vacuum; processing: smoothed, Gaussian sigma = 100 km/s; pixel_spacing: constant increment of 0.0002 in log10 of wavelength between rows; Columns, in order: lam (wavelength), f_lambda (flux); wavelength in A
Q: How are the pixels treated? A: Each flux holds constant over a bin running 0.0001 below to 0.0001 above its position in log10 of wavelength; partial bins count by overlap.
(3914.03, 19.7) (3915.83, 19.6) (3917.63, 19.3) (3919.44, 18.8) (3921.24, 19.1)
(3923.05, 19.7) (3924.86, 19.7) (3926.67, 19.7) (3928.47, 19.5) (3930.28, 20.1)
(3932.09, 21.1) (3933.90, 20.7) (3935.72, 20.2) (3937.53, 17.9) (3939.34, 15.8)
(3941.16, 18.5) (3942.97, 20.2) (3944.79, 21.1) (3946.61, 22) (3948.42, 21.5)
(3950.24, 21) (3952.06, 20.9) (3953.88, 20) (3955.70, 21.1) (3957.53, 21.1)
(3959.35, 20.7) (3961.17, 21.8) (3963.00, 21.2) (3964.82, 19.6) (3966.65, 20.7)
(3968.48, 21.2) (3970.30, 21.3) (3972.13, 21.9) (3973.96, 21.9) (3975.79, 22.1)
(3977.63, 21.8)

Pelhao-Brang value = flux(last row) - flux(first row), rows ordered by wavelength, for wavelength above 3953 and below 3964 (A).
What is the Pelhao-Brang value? 1.2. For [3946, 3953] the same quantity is -1.1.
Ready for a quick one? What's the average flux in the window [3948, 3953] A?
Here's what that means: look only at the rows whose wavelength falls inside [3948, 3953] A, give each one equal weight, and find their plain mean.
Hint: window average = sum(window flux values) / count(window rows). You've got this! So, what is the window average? 21.1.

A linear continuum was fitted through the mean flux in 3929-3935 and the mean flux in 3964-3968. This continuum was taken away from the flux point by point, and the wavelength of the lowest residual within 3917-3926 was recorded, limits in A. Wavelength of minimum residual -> 3919.44 A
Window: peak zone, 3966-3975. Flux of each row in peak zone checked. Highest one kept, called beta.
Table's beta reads 21.9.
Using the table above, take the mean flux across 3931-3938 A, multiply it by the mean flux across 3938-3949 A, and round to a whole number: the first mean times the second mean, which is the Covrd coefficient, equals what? 397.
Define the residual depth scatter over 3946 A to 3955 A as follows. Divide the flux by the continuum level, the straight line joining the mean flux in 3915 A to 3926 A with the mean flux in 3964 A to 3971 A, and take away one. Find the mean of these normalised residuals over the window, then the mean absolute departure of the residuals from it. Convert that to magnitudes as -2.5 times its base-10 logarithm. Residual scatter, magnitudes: 3.8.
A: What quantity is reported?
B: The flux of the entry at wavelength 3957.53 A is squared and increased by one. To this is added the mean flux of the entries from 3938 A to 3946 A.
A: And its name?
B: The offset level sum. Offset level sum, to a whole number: 465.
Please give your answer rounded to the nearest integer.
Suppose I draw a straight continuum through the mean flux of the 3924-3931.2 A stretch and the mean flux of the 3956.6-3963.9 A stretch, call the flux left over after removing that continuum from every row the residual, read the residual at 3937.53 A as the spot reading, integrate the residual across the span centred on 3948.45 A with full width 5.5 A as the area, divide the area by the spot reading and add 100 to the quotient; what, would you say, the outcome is 98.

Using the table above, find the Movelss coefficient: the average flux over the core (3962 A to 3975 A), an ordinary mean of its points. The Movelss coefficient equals 21.1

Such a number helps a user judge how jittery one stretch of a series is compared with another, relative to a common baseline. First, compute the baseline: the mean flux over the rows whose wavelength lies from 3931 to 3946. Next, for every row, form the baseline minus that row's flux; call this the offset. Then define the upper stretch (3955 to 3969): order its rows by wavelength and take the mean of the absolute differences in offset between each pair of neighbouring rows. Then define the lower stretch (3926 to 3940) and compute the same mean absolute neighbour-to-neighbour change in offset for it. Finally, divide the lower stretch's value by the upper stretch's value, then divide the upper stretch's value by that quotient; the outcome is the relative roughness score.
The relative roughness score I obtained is 0.57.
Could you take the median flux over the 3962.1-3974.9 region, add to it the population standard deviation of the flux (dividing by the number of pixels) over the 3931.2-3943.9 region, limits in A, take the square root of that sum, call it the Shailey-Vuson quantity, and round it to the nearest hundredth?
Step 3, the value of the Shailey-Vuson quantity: 4.79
